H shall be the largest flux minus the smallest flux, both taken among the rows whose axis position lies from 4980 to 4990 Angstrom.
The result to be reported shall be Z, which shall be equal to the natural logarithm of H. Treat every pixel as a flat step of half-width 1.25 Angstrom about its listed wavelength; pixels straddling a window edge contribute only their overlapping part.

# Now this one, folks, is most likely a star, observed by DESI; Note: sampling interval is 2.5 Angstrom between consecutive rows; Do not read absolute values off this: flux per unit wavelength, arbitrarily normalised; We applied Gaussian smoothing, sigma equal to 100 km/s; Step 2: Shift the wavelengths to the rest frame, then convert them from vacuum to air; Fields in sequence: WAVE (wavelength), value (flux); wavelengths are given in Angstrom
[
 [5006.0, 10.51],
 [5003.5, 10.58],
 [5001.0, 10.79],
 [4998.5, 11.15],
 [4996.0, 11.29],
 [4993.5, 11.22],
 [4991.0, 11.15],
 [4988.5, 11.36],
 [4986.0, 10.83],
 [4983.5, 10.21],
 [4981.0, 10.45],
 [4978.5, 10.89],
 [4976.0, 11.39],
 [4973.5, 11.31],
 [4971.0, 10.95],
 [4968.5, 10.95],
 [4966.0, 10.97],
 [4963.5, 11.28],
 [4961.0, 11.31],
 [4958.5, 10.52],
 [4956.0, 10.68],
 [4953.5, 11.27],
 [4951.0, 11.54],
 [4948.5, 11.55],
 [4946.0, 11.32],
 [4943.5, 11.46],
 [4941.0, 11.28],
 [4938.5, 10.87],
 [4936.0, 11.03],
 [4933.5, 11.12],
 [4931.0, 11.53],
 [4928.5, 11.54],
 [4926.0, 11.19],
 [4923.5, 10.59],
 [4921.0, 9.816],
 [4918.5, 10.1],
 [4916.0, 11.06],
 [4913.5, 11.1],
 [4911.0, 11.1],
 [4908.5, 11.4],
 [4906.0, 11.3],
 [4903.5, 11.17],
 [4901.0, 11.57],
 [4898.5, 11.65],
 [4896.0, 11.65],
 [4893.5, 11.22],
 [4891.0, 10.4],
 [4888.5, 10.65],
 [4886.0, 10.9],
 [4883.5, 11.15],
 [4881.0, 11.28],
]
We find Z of 0.14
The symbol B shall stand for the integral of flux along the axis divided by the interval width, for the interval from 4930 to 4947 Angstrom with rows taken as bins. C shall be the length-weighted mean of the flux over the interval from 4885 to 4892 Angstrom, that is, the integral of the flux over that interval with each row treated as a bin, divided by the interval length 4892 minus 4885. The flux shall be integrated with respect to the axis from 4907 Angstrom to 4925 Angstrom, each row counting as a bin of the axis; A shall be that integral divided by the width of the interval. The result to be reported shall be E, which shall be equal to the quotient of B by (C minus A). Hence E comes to -110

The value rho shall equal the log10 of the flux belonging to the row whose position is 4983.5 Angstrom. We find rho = 1.01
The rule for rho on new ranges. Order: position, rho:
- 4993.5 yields 1.05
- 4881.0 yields 1.05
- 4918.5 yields 1.00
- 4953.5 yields 1.05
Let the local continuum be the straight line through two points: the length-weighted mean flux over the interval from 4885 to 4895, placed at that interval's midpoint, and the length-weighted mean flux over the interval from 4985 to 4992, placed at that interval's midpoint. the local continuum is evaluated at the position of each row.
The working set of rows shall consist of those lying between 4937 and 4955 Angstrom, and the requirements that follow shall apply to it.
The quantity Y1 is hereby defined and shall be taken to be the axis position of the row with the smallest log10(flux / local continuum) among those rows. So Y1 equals 4938.5 Angstrom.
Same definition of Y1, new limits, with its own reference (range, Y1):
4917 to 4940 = 4921.0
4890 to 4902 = 4891.0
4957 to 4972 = 4958.5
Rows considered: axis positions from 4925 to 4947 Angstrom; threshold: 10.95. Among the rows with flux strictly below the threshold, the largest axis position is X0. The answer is 4938.5 Angstrom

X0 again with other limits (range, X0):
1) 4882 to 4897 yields 4891.0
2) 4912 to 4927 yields 4923.5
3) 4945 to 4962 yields 4958.5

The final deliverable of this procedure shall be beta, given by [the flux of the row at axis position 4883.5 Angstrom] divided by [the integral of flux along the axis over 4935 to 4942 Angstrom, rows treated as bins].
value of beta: 0.144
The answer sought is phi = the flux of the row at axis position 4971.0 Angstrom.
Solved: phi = 10.95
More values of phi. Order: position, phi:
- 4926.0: 11.19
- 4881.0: 11.28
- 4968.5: 10.95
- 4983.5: 10.21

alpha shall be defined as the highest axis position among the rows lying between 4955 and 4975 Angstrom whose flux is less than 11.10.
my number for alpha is 4971.0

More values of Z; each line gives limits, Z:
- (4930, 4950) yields -0.39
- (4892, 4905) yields -0.73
